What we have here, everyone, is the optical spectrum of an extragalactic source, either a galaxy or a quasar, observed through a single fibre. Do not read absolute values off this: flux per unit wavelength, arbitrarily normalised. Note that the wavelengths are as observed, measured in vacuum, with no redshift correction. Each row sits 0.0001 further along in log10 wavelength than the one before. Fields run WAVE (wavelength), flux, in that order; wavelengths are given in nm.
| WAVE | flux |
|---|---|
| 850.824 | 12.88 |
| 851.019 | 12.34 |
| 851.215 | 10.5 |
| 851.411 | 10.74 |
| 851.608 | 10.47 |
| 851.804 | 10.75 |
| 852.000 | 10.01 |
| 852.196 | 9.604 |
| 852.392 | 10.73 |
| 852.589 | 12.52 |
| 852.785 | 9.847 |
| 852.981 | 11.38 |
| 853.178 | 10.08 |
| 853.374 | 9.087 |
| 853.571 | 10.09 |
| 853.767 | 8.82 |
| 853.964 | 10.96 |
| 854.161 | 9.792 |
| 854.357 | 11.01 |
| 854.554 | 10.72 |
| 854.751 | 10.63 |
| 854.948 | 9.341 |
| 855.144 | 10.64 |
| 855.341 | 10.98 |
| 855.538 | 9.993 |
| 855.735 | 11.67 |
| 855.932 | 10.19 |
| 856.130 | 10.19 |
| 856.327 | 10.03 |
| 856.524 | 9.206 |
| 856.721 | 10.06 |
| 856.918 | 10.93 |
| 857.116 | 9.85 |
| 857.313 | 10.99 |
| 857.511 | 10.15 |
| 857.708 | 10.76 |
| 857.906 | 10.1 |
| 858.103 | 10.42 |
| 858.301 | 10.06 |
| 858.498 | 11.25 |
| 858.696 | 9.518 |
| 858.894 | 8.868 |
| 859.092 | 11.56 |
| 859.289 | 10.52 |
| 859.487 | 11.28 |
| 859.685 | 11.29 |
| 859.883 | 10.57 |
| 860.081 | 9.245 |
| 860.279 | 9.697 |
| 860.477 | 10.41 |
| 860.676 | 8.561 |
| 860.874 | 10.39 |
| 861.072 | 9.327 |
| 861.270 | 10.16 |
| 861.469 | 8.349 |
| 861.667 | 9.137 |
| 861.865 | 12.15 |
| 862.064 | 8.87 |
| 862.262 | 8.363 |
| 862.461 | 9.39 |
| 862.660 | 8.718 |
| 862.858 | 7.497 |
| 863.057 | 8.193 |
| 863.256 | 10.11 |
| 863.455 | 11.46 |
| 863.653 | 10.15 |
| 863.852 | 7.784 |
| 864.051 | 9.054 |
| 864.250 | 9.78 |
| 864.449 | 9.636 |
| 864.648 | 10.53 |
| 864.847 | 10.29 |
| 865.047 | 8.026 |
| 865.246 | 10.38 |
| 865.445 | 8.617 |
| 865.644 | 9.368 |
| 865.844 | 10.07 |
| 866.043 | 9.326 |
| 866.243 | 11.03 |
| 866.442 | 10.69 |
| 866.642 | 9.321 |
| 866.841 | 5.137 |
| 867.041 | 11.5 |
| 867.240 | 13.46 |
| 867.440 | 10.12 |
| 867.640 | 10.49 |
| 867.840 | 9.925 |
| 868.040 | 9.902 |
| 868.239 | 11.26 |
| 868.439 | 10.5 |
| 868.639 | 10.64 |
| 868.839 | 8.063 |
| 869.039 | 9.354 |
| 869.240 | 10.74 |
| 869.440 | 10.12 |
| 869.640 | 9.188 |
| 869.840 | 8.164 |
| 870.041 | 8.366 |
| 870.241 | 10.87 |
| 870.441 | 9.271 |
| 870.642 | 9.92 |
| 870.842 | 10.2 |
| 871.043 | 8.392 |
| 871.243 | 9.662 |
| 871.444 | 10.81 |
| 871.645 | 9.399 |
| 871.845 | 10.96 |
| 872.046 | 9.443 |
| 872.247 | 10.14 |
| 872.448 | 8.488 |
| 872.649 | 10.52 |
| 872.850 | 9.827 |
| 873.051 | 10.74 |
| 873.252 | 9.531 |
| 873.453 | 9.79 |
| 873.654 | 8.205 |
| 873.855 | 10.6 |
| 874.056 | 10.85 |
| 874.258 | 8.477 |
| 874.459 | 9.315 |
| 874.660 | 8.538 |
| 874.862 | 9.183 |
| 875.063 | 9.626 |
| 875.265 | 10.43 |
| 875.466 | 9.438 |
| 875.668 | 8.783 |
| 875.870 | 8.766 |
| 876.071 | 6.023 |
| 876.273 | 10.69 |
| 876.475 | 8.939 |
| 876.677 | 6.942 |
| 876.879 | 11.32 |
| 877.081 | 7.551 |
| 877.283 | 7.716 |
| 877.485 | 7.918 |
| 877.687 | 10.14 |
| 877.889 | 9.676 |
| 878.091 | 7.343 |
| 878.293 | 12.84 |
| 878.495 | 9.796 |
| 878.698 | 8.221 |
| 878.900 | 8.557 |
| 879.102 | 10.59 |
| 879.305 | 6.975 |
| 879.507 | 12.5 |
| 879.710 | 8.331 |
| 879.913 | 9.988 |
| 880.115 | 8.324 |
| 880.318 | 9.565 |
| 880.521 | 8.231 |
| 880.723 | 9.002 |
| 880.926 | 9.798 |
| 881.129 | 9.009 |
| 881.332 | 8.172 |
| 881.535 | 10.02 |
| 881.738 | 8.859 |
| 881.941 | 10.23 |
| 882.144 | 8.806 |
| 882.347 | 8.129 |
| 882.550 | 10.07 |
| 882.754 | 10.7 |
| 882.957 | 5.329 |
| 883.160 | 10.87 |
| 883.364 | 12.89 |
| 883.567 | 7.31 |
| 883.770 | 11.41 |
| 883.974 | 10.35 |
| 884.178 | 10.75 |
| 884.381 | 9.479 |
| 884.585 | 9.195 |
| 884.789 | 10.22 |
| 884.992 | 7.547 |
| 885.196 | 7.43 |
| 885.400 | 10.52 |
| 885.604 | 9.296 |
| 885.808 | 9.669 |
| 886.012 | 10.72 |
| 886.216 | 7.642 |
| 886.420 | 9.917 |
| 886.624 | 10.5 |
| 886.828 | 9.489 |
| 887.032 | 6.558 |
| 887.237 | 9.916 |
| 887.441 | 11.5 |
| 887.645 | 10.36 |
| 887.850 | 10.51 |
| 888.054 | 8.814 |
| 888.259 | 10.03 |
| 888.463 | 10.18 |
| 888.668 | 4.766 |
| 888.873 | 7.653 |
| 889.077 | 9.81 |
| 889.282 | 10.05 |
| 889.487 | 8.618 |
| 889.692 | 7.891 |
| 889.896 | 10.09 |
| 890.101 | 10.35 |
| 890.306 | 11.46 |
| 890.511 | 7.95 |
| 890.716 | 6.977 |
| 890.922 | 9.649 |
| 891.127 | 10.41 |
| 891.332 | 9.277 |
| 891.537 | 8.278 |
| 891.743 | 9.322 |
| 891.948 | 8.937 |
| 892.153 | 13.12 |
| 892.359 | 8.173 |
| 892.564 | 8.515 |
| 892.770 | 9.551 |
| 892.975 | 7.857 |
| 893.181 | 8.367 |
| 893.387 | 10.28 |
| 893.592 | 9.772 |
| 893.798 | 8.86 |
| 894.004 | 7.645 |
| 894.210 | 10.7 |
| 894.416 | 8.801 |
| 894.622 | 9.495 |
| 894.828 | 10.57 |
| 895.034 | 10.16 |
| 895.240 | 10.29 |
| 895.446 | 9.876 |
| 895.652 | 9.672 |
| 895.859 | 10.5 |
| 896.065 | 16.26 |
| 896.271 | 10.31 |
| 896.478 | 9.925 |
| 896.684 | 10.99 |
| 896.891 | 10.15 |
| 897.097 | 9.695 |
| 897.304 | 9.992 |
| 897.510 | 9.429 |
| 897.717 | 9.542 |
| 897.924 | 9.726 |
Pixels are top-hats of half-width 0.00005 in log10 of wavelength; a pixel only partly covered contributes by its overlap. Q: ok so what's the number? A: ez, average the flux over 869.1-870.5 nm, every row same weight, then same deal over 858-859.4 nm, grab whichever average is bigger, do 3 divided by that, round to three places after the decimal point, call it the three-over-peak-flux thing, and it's 0.291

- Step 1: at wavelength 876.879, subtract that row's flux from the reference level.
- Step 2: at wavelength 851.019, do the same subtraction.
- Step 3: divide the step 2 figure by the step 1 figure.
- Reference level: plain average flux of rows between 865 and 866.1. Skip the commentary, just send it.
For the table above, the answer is 1.5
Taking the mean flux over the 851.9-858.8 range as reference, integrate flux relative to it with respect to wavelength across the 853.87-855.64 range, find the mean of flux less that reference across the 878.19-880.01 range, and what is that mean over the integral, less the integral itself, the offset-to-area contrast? -2.11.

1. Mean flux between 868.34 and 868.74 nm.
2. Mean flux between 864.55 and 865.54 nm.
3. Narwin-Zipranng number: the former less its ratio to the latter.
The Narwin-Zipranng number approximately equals 9.5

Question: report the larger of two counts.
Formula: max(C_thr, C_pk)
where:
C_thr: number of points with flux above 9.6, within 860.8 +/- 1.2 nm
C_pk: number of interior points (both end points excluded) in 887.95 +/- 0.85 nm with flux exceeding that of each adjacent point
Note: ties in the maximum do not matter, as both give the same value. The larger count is 7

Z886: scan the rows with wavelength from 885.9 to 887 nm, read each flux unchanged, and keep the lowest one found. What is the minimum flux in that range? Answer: 7.642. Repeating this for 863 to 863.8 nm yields 8.193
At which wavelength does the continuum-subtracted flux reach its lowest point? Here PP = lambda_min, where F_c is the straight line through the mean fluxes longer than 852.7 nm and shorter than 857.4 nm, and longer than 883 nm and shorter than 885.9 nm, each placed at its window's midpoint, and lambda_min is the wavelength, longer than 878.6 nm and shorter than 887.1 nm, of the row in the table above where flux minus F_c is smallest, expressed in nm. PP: 882.957 nm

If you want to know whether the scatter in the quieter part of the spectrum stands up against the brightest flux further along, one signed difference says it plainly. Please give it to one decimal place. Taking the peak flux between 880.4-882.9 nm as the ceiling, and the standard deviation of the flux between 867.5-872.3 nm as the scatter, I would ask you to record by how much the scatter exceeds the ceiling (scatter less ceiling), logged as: -9.8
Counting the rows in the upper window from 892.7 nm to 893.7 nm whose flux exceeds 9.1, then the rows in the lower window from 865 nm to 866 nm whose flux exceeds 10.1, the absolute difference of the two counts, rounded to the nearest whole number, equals 2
